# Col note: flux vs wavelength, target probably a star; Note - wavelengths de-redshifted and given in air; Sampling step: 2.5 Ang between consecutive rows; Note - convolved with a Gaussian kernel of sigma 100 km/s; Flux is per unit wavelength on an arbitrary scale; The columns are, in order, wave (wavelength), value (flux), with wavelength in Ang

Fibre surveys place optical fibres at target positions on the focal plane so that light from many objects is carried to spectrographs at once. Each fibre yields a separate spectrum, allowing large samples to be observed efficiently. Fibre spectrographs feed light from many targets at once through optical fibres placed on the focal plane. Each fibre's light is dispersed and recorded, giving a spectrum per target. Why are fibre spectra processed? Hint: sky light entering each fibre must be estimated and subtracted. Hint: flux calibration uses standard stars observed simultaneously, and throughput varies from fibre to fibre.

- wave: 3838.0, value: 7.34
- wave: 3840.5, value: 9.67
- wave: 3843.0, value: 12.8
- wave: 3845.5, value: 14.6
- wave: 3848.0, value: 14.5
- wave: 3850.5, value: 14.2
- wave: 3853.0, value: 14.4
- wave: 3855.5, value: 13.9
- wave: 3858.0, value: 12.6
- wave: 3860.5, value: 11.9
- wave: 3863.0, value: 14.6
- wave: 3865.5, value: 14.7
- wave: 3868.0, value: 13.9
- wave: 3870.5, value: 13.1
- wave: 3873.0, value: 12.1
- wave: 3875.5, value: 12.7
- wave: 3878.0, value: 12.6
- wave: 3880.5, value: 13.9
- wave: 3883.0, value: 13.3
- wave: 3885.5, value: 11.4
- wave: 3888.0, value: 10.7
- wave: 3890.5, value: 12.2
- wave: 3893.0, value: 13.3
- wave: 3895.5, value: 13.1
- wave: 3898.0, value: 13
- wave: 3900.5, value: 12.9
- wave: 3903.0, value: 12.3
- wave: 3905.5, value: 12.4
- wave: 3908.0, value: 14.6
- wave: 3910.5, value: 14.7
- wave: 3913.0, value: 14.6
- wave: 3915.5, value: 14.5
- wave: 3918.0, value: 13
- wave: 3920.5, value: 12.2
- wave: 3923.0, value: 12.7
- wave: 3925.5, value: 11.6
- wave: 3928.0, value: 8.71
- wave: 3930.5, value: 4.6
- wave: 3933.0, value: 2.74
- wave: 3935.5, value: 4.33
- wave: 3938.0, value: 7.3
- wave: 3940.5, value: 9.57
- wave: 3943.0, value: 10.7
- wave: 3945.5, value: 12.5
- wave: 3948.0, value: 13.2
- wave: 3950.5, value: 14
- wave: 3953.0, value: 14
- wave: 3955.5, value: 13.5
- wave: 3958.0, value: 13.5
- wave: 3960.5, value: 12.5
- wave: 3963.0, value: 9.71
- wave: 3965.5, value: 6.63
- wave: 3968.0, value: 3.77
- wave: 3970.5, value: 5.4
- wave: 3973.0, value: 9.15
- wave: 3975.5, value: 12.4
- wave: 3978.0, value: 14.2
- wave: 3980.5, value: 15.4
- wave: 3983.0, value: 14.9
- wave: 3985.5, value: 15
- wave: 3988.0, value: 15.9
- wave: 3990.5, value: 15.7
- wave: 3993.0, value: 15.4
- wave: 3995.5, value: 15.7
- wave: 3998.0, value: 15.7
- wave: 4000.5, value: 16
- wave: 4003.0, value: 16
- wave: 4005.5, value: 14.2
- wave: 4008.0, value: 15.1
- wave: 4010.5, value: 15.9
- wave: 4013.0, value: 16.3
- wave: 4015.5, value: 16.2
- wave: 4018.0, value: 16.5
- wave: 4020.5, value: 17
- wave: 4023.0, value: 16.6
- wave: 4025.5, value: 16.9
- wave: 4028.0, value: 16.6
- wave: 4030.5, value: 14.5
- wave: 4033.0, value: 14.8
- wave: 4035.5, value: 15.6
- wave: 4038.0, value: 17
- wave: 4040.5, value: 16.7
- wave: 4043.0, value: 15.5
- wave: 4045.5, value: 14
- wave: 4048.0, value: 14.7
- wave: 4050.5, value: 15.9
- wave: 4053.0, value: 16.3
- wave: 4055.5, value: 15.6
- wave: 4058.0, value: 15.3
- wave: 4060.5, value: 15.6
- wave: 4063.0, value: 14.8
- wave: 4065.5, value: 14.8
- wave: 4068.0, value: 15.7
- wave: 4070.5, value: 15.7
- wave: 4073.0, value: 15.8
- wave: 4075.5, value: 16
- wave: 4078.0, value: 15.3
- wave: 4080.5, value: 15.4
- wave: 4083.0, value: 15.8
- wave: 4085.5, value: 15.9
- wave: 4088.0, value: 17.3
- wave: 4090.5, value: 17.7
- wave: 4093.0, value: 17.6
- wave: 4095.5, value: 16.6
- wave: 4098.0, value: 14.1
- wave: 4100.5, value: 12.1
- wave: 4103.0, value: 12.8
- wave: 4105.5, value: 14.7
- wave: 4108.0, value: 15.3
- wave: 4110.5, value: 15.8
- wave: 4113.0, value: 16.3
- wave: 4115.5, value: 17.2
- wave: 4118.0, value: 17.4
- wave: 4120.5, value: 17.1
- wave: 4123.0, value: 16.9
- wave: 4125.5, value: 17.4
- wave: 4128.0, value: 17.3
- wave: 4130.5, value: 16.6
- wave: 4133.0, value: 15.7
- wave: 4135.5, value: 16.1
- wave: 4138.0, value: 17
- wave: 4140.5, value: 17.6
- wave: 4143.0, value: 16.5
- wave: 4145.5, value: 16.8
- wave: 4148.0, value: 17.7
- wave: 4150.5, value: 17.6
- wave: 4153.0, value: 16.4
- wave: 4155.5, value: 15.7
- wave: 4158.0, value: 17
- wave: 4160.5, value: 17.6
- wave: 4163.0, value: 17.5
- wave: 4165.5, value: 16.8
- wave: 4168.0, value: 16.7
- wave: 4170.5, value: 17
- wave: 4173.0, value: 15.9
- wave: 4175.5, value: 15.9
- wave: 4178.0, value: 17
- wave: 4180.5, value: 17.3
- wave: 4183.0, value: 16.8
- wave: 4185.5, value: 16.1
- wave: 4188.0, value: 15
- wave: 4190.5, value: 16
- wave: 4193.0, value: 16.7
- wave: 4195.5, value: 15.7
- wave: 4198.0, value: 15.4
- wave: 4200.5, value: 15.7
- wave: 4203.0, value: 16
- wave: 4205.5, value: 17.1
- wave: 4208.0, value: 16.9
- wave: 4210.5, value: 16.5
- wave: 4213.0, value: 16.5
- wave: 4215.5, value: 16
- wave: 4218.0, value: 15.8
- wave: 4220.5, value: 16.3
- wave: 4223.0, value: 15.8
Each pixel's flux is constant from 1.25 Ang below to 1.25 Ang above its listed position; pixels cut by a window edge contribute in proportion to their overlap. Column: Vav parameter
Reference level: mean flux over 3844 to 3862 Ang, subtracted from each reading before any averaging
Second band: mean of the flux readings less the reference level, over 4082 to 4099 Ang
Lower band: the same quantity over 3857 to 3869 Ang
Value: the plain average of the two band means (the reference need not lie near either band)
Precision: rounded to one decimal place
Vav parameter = 1.3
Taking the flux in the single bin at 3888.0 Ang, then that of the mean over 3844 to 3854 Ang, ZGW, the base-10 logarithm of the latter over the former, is 0.13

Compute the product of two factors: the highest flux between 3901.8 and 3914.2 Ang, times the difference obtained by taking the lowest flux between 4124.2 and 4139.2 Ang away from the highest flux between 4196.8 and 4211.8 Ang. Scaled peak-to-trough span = 21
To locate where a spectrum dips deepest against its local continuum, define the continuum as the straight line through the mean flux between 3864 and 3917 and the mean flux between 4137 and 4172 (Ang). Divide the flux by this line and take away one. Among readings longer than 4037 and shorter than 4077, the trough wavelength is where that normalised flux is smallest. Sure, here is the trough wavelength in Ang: 4045.5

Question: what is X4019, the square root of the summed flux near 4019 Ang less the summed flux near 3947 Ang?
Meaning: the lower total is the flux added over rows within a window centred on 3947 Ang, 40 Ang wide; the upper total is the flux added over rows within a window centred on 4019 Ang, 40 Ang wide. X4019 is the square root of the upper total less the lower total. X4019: 9.9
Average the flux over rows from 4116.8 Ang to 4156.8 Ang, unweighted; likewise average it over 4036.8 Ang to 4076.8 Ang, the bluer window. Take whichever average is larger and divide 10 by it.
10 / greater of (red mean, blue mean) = 0.593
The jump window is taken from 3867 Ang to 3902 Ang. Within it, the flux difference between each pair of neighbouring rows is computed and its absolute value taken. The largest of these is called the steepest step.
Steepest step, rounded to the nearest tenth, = 1.9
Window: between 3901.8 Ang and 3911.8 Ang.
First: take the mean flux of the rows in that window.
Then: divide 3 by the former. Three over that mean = 0.222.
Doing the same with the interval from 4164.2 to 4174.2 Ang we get 0.181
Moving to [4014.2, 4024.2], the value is 0.181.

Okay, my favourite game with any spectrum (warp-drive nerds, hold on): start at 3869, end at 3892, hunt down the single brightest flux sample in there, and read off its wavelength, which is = 3880.5 Ang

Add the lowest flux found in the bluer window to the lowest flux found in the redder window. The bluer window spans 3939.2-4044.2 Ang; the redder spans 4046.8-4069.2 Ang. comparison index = 18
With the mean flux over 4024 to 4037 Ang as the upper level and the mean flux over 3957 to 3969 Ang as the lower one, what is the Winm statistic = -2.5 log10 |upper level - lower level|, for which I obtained -2.0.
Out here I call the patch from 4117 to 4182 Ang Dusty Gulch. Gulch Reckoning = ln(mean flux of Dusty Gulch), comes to 2.83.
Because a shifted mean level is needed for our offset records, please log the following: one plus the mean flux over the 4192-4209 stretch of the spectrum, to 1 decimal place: 17.2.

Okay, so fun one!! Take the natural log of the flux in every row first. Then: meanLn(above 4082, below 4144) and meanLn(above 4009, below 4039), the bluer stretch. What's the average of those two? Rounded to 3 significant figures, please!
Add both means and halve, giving 2.78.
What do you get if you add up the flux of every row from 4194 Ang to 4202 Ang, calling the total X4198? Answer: 47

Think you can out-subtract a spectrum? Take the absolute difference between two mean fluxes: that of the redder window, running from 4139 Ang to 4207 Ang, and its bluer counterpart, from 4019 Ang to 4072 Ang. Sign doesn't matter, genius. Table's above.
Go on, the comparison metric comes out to 1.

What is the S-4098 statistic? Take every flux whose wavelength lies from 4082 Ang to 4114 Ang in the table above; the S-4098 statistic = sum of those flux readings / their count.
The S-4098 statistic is 15.5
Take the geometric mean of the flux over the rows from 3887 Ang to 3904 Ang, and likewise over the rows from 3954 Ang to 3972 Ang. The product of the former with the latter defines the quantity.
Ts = 105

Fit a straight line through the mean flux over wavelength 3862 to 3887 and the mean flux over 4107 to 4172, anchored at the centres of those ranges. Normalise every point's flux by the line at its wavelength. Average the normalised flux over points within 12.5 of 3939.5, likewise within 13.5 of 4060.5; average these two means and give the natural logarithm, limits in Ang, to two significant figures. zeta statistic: -0.22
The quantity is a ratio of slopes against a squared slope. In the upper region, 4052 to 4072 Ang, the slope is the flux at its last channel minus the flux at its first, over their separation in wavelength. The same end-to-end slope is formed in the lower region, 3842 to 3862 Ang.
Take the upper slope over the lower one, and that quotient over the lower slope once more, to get -13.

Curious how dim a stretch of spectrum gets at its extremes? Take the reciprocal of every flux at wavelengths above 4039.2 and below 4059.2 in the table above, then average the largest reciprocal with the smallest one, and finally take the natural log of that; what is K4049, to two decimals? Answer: -2.72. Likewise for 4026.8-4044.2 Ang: -2.75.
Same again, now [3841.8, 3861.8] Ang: -2.57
